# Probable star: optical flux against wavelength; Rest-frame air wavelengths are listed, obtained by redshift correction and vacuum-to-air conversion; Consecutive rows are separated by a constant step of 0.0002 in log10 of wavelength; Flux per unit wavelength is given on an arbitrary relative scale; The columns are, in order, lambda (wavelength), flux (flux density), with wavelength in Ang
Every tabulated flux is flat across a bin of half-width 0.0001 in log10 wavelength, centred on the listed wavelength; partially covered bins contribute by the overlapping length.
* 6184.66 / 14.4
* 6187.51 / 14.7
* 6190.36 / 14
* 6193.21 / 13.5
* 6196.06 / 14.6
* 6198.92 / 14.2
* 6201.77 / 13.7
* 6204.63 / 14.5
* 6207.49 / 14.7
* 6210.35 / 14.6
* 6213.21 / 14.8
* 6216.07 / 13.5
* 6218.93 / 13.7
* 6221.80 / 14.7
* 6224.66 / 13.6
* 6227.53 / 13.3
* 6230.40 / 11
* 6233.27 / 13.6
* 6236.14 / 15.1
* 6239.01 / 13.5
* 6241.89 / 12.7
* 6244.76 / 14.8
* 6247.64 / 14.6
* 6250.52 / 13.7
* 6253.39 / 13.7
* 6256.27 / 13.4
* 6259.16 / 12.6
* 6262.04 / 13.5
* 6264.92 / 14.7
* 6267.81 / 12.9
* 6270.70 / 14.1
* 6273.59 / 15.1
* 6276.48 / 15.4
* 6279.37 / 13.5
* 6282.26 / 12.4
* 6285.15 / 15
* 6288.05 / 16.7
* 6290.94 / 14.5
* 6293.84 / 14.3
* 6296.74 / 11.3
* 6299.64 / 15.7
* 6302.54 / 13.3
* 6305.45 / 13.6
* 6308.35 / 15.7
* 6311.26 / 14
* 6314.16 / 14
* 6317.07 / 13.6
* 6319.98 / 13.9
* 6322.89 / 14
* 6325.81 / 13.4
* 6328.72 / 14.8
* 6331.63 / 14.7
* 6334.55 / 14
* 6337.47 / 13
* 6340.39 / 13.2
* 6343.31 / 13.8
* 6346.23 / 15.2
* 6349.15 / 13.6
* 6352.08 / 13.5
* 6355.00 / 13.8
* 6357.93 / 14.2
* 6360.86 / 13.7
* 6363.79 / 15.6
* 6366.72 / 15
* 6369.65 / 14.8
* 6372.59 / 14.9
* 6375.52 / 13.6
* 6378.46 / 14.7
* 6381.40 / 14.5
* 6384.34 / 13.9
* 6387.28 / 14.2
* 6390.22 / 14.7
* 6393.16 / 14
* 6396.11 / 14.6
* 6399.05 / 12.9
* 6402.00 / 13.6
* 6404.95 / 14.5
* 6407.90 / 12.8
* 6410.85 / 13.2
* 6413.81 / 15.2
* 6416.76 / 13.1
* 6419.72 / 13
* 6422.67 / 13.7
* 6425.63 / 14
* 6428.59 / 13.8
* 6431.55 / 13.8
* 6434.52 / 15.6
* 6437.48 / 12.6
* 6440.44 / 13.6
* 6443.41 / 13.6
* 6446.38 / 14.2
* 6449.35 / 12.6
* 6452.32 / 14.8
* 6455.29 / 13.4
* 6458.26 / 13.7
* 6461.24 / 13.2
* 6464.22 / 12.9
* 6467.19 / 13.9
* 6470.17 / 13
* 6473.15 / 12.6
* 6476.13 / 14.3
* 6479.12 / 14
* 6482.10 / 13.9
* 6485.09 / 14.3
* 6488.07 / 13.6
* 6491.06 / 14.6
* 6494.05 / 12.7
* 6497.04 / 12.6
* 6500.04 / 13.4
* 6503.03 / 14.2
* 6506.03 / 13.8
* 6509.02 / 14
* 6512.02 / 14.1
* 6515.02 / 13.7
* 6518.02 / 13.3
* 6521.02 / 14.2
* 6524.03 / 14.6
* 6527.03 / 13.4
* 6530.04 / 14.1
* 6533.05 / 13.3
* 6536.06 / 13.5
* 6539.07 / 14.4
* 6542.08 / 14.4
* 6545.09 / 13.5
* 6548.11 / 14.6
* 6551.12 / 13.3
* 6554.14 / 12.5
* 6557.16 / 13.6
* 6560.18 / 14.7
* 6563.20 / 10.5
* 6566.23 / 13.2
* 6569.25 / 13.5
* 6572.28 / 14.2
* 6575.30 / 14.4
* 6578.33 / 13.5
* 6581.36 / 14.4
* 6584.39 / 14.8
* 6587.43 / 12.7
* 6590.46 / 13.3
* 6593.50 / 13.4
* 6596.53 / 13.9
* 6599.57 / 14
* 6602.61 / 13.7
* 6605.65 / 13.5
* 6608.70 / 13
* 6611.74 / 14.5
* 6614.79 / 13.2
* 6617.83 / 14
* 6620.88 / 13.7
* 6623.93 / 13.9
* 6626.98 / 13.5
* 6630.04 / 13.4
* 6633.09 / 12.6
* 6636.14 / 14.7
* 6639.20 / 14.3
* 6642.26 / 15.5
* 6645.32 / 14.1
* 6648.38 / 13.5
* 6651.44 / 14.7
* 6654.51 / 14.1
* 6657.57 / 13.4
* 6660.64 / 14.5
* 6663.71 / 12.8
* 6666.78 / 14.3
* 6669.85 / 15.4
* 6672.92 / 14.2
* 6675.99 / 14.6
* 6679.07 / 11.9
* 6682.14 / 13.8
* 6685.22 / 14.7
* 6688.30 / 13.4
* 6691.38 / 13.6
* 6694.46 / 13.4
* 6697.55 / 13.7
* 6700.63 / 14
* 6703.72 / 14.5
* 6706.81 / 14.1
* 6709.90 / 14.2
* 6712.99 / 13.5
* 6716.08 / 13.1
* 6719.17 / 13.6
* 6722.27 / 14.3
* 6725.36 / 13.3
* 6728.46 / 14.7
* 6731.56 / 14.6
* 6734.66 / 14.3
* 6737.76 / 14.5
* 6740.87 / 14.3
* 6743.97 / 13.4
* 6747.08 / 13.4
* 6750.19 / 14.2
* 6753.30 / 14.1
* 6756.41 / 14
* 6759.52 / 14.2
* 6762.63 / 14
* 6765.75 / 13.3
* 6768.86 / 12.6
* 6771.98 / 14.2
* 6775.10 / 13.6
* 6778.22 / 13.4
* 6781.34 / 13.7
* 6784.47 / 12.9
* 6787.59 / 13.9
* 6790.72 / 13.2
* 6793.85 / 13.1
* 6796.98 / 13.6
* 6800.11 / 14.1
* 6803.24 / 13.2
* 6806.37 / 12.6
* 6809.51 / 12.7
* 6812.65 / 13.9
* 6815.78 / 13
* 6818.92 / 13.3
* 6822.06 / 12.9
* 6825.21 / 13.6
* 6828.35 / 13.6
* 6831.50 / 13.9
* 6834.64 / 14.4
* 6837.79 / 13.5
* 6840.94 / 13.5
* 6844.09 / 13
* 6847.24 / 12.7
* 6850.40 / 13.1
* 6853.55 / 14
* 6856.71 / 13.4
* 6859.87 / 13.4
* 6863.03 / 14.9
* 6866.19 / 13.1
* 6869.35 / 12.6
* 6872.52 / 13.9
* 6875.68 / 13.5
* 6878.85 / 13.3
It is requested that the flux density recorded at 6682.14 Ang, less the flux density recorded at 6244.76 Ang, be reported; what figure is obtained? -1.0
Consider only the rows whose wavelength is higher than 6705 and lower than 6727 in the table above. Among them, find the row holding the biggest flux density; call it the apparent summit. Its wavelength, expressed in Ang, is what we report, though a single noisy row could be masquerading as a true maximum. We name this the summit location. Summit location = 6722.27 Ang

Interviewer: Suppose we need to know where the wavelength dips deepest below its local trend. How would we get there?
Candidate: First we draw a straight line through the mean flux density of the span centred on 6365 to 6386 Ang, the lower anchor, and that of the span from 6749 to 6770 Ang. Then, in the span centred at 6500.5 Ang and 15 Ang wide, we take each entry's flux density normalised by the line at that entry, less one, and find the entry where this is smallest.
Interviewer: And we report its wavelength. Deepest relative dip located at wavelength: 6497.04 Ang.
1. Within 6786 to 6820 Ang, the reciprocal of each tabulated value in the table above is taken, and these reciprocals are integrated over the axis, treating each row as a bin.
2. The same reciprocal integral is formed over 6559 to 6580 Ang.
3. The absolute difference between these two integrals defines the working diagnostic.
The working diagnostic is 1.0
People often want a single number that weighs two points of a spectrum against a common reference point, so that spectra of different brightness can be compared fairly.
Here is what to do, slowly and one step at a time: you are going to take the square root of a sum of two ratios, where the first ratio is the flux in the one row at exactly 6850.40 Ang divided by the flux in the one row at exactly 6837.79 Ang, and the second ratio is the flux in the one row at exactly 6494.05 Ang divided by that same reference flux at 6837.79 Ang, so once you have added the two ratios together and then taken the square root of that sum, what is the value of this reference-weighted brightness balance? 1.38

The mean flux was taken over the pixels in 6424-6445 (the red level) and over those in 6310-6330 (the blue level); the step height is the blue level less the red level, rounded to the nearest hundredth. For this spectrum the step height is 0.10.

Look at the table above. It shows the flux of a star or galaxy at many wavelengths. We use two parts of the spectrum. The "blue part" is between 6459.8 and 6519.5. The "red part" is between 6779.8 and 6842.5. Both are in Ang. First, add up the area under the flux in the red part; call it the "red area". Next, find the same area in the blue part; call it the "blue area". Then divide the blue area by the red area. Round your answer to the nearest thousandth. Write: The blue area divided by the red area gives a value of 0.965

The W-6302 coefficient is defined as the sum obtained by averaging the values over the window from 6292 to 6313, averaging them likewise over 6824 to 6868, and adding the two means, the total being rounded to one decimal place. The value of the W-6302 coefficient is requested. 27.6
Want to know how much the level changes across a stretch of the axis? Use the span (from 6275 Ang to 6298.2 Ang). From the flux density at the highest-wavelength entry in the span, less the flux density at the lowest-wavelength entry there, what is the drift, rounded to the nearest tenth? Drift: -4.1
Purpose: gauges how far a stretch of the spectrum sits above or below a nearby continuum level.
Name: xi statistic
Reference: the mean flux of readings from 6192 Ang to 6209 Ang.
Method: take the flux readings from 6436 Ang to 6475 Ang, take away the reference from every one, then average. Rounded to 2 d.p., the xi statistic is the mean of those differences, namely -0.81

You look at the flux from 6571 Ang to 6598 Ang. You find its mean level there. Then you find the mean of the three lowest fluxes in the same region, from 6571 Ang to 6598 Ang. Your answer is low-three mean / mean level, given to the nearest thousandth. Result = 0.949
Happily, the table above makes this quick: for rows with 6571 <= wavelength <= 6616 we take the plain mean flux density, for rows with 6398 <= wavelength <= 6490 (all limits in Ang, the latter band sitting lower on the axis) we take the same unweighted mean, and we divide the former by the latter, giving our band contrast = 1.01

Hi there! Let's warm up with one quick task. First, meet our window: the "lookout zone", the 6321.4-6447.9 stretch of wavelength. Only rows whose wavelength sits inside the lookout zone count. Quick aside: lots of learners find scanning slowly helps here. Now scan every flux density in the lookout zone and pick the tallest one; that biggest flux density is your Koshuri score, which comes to 15.6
